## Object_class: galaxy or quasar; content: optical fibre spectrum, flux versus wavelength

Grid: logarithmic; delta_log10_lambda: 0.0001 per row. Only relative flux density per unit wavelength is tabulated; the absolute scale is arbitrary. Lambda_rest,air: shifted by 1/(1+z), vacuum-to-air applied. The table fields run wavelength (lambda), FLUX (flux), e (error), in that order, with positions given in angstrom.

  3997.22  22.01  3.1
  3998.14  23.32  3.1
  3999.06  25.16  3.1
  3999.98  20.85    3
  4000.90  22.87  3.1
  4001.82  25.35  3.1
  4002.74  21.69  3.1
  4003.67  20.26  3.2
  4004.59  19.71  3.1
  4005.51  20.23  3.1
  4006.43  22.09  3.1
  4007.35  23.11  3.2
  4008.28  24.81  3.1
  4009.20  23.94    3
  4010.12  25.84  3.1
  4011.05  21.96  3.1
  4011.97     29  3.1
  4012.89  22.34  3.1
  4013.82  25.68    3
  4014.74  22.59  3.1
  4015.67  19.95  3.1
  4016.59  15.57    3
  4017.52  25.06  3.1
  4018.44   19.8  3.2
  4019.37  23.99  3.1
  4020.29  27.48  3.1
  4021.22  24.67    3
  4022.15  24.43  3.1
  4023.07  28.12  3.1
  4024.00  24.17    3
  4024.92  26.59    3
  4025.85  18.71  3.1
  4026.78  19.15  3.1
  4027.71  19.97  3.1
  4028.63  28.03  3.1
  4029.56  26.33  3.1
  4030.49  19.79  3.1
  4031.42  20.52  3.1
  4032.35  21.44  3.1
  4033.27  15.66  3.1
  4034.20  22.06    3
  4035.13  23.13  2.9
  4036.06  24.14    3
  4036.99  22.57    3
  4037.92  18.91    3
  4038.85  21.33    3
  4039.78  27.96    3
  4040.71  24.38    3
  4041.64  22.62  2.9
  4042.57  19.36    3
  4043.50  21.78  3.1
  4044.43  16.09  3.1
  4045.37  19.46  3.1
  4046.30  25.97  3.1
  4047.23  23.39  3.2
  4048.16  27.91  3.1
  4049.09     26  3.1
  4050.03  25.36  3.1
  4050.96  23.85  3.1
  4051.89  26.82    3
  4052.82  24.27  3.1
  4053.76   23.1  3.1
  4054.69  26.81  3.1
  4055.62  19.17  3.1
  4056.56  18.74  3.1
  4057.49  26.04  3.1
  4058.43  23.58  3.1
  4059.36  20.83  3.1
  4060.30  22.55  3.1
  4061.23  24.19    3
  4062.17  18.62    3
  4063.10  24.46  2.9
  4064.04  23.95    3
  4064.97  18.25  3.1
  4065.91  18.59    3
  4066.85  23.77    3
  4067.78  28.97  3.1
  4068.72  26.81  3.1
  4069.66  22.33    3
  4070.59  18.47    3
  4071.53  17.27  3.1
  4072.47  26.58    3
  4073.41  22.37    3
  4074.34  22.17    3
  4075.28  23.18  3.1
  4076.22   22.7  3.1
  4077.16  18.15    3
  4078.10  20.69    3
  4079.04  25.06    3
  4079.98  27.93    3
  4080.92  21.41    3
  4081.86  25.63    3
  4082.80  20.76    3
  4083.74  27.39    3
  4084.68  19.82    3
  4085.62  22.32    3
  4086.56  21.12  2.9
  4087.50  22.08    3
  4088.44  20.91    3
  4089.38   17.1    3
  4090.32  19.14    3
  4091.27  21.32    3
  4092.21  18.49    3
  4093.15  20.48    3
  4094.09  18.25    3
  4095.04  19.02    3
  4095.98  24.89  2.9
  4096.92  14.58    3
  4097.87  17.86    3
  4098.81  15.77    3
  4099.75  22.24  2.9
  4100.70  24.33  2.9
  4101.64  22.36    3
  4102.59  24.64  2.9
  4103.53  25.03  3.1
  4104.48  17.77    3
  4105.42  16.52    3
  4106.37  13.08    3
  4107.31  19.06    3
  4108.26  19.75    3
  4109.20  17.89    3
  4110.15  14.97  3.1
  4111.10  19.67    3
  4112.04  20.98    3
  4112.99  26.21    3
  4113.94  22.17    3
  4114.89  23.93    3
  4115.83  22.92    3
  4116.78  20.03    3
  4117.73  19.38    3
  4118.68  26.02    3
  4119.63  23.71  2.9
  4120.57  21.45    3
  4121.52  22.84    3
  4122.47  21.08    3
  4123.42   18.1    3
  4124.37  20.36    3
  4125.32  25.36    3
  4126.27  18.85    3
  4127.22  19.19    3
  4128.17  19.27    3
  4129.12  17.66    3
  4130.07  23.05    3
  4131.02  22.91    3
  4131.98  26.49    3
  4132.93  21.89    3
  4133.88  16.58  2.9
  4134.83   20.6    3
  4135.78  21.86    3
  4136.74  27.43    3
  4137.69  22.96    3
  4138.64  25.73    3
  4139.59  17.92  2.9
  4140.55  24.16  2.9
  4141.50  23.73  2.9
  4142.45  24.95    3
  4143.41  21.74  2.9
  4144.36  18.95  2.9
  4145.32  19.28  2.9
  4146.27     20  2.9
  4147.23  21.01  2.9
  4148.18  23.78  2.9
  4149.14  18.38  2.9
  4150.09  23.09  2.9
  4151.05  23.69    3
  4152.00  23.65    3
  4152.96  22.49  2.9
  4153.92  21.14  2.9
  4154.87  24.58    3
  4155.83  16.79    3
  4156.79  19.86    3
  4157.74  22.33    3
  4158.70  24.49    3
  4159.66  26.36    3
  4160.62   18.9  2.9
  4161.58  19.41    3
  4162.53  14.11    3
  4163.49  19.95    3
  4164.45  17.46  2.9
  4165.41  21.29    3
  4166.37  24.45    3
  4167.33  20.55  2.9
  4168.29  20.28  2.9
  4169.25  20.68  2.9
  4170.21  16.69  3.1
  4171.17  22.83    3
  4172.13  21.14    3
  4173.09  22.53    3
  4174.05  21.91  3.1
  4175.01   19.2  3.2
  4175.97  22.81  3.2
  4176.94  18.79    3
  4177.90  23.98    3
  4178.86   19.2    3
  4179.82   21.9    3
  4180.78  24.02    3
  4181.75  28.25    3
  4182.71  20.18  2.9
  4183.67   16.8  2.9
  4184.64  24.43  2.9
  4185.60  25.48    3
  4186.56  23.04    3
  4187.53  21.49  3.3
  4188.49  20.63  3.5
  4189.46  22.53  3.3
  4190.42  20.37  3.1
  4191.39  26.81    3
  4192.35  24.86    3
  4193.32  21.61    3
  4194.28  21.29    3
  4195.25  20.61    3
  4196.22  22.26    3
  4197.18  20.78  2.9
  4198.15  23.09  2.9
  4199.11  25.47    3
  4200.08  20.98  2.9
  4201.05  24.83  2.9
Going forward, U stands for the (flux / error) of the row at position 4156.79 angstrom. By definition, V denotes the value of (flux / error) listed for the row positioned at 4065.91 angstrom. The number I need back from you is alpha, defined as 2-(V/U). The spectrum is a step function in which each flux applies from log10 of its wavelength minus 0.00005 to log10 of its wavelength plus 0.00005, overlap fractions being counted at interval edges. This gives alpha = 1.06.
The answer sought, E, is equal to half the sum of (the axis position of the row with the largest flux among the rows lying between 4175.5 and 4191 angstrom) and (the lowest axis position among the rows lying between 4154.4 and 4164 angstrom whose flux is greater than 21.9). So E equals 4168.3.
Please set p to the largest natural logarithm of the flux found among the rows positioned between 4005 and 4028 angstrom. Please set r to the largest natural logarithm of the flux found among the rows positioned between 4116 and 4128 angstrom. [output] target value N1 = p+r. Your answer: 6.63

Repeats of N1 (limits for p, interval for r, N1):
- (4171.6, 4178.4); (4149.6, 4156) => 6.38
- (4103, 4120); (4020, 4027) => 6.60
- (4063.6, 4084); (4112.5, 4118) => 6.63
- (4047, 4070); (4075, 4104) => 6.70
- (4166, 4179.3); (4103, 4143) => 6.51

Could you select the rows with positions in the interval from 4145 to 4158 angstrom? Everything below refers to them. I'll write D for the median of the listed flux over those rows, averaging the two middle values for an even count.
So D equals 21.7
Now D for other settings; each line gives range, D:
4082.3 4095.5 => 20.6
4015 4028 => 24.1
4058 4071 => 23.1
